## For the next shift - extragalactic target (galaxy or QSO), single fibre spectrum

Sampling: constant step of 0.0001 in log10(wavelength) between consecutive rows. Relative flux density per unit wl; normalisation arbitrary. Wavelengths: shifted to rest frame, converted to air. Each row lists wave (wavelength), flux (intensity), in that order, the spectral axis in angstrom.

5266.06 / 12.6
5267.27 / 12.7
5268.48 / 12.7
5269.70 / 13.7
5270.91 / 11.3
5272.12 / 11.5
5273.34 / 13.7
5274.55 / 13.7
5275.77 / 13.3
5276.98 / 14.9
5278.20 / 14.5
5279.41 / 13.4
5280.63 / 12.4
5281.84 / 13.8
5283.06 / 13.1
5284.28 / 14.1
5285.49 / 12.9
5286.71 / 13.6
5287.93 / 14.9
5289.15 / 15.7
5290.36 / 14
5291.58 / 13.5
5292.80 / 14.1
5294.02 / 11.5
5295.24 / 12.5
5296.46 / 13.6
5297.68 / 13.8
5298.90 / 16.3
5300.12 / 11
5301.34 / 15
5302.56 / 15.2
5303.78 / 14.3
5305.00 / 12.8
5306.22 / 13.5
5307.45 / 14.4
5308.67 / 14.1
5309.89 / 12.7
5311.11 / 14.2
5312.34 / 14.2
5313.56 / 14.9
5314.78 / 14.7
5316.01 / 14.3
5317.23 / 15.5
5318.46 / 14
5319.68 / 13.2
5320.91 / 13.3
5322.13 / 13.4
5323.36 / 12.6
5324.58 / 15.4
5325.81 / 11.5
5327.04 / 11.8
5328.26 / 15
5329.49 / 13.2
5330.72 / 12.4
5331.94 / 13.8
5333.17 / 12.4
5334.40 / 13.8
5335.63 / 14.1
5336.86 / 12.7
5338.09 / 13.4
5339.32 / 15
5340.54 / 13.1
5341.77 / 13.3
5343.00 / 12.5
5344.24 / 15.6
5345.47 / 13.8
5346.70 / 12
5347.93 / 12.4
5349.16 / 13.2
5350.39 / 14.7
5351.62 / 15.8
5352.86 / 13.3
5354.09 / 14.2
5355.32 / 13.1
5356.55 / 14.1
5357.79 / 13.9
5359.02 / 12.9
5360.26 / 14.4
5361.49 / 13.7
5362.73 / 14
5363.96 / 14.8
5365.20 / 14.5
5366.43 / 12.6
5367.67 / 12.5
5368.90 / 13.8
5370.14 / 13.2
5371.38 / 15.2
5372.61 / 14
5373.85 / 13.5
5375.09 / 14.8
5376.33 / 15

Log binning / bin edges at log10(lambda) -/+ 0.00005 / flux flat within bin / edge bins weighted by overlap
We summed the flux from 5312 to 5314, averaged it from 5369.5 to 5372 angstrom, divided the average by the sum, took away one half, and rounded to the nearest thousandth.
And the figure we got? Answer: -0.012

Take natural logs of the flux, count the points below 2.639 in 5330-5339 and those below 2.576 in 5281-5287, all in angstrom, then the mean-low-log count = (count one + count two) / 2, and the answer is 4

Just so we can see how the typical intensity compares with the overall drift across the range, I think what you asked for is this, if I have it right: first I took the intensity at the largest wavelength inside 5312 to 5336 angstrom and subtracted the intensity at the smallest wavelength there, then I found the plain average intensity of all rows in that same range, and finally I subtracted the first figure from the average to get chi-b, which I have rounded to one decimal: 13.8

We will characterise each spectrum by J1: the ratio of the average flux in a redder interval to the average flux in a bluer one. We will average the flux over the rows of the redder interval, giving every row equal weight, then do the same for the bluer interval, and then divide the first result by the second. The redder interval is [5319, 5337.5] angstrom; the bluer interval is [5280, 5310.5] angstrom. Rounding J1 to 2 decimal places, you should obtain 0.97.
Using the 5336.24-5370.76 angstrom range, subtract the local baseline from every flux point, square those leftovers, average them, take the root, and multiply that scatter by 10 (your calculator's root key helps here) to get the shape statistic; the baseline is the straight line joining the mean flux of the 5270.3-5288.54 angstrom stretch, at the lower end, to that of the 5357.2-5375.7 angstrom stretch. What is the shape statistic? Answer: 10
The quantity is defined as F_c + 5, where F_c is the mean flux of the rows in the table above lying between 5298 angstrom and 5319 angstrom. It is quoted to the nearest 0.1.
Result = 19.2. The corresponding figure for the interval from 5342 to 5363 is 18.7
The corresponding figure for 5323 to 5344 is 18.3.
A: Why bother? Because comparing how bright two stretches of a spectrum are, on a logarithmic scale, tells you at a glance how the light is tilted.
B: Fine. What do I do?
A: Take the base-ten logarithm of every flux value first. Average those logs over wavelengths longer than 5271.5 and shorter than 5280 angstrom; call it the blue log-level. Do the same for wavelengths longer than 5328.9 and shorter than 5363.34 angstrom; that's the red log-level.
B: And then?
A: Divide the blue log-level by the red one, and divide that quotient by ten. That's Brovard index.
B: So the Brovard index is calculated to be 0.0999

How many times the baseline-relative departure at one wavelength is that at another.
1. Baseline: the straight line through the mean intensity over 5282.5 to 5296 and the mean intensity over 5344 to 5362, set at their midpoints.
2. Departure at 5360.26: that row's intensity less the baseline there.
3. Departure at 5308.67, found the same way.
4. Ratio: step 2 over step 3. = 1.4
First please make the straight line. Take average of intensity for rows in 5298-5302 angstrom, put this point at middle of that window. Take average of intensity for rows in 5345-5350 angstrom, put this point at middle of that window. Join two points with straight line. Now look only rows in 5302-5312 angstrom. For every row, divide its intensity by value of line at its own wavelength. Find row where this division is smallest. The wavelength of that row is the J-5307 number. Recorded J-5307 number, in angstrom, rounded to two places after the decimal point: 5305.00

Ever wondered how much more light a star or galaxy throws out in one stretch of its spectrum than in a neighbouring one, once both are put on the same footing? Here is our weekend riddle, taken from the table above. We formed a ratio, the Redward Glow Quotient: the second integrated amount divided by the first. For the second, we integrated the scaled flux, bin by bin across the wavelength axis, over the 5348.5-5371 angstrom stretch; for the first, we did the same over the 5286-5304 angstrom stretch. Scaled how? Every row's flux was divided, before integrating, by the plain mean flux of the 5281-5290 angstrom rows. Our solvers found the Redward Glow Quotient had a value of 1.2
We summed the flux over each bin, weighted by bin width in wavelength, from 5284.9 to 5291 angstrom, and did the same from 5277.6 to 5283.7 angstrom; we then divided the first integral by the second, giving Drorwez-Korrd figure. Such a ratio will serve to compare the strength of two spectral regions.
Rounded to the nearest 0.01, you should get 1.06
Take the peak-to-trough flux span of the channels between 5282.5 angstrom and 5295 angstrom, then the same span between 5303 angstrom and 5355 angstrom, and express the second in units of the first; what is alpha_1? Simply 1.02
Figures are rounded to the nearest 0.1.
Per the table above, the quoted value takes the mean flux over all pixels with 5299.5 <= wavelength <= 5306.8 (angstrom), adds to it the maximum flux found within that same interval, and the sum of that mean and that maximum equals 28.8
